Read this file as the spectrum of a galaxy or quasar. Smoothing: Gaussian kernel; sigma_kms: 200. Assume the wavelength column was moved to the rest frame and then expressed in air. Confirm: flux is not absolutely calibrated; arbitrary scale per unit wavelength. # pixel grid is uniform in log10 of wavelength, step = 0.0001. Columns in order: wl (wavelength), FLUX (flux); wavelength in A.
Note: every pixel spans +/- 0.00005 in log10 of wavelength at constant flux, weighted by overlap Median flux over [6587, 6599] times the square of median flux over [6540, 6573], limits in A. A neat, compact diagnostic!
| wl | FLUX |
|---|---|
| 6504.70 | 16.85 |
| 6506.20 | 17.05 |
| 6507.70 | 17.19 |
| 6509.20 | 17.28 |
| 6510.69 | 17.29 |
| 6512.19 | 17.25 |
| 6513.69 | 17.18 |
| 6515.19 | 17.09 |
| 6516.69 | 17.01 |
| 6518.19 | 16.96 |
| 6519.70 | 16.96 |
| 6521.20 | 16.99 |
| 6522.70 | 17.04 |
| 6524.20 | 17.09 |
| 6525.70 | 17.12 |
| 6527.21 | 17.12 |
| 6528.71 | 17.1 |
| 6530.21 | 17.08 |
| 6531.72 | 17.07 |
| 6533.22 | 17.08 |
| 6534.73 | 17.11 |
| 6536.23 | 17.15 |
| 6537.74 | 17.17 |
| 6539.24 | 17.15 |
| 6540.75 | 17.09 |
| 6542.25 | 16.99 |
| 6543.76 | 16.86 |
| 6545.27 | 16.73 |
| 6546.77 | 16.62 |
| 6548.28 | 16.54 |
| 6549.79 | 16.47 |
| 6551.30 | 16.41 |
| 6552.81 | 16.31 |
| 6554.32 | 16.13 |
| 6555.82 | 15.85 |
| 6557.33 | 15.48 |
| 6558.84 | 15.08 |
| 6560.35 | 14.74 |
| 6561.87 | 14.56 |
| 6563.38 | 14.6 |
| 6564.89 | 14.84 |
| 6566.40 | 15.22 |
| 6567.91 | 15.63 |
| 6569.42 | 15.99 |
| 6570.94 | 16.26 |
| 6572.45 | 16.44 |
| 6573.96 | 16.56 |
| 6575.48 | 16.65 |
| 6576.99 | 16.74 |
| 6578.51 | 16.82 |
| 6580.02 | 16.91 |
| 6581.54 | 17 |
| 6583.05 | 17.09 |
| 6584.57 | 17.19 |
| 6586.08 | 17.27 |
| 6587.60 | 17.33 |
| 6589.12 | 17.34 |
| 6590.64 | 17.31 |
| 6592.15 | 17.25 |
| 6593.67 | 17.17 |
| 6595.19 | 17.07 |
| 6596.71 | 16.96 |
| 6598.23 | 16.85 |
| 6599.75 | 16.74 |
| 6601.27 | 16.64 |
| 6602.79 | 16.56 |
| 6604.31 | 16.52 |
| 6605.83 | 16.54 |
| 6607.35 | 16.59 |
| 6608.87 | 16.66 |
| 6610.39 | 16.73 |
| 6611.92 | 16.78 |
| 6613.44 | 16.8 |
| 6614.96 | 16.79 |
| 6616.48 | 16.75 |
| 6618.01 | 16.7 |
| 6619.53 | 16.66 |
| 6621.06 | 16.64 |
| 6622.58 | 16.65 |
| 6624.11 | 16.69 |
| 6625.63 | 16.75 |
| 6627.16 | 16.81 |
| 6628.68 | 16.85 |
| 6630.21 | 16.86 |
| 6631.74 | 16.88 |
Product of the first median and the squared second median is 4514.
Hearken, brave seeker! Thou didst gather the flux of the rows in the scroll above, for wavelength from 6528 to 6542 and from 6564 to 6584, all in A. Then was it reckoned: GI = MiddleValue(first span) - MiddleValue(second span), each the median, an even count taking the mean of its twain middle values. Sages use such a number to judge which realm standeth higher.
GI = 0.5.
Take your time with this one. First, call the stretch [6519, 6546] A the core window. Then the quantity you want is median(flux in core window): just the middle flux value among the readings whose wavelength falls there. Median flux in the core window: 17.1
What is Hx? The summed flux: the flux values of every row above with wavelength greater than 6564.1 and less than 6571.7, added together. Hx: 77.9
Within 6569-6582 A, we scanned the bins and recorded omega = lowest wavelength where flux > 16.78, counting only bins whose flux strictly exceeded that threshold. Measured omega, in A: 6578.51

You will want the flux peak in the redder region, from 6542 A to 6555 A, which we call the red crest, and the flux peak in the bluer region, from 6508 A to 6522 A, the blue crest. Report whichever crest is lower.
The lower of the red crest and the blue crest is 17.0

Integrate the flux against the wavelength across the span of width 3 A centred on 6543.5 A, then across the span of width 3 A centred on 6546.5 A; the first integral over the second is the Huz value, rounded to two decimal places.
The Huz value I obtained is 1.01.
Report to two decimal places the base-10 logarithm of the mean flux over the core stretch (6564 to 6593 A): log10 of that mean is 1.22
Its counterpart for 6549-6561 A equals 1.20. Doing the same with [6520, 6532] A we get 1.23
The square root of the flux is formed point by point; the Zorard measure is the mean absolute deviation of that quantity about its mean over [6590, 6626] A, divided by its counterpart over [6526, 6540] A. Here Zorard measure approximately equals 5.5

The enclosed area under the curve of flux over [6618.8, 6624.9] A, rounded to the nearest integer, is 102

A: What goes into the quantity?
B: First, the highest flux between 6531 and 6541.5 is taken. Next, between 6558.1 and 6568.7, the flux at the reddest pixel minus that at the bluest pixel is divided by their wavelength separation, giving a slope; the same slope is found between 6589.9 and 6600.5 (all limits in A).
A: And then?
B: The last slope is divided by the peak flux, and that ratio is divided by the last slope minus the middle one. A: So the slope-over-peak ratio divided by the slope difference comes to 0.030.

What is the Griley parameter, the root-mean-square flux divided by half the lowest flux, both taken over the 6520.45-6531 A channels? 2.010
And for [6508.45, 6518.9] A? 2.023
